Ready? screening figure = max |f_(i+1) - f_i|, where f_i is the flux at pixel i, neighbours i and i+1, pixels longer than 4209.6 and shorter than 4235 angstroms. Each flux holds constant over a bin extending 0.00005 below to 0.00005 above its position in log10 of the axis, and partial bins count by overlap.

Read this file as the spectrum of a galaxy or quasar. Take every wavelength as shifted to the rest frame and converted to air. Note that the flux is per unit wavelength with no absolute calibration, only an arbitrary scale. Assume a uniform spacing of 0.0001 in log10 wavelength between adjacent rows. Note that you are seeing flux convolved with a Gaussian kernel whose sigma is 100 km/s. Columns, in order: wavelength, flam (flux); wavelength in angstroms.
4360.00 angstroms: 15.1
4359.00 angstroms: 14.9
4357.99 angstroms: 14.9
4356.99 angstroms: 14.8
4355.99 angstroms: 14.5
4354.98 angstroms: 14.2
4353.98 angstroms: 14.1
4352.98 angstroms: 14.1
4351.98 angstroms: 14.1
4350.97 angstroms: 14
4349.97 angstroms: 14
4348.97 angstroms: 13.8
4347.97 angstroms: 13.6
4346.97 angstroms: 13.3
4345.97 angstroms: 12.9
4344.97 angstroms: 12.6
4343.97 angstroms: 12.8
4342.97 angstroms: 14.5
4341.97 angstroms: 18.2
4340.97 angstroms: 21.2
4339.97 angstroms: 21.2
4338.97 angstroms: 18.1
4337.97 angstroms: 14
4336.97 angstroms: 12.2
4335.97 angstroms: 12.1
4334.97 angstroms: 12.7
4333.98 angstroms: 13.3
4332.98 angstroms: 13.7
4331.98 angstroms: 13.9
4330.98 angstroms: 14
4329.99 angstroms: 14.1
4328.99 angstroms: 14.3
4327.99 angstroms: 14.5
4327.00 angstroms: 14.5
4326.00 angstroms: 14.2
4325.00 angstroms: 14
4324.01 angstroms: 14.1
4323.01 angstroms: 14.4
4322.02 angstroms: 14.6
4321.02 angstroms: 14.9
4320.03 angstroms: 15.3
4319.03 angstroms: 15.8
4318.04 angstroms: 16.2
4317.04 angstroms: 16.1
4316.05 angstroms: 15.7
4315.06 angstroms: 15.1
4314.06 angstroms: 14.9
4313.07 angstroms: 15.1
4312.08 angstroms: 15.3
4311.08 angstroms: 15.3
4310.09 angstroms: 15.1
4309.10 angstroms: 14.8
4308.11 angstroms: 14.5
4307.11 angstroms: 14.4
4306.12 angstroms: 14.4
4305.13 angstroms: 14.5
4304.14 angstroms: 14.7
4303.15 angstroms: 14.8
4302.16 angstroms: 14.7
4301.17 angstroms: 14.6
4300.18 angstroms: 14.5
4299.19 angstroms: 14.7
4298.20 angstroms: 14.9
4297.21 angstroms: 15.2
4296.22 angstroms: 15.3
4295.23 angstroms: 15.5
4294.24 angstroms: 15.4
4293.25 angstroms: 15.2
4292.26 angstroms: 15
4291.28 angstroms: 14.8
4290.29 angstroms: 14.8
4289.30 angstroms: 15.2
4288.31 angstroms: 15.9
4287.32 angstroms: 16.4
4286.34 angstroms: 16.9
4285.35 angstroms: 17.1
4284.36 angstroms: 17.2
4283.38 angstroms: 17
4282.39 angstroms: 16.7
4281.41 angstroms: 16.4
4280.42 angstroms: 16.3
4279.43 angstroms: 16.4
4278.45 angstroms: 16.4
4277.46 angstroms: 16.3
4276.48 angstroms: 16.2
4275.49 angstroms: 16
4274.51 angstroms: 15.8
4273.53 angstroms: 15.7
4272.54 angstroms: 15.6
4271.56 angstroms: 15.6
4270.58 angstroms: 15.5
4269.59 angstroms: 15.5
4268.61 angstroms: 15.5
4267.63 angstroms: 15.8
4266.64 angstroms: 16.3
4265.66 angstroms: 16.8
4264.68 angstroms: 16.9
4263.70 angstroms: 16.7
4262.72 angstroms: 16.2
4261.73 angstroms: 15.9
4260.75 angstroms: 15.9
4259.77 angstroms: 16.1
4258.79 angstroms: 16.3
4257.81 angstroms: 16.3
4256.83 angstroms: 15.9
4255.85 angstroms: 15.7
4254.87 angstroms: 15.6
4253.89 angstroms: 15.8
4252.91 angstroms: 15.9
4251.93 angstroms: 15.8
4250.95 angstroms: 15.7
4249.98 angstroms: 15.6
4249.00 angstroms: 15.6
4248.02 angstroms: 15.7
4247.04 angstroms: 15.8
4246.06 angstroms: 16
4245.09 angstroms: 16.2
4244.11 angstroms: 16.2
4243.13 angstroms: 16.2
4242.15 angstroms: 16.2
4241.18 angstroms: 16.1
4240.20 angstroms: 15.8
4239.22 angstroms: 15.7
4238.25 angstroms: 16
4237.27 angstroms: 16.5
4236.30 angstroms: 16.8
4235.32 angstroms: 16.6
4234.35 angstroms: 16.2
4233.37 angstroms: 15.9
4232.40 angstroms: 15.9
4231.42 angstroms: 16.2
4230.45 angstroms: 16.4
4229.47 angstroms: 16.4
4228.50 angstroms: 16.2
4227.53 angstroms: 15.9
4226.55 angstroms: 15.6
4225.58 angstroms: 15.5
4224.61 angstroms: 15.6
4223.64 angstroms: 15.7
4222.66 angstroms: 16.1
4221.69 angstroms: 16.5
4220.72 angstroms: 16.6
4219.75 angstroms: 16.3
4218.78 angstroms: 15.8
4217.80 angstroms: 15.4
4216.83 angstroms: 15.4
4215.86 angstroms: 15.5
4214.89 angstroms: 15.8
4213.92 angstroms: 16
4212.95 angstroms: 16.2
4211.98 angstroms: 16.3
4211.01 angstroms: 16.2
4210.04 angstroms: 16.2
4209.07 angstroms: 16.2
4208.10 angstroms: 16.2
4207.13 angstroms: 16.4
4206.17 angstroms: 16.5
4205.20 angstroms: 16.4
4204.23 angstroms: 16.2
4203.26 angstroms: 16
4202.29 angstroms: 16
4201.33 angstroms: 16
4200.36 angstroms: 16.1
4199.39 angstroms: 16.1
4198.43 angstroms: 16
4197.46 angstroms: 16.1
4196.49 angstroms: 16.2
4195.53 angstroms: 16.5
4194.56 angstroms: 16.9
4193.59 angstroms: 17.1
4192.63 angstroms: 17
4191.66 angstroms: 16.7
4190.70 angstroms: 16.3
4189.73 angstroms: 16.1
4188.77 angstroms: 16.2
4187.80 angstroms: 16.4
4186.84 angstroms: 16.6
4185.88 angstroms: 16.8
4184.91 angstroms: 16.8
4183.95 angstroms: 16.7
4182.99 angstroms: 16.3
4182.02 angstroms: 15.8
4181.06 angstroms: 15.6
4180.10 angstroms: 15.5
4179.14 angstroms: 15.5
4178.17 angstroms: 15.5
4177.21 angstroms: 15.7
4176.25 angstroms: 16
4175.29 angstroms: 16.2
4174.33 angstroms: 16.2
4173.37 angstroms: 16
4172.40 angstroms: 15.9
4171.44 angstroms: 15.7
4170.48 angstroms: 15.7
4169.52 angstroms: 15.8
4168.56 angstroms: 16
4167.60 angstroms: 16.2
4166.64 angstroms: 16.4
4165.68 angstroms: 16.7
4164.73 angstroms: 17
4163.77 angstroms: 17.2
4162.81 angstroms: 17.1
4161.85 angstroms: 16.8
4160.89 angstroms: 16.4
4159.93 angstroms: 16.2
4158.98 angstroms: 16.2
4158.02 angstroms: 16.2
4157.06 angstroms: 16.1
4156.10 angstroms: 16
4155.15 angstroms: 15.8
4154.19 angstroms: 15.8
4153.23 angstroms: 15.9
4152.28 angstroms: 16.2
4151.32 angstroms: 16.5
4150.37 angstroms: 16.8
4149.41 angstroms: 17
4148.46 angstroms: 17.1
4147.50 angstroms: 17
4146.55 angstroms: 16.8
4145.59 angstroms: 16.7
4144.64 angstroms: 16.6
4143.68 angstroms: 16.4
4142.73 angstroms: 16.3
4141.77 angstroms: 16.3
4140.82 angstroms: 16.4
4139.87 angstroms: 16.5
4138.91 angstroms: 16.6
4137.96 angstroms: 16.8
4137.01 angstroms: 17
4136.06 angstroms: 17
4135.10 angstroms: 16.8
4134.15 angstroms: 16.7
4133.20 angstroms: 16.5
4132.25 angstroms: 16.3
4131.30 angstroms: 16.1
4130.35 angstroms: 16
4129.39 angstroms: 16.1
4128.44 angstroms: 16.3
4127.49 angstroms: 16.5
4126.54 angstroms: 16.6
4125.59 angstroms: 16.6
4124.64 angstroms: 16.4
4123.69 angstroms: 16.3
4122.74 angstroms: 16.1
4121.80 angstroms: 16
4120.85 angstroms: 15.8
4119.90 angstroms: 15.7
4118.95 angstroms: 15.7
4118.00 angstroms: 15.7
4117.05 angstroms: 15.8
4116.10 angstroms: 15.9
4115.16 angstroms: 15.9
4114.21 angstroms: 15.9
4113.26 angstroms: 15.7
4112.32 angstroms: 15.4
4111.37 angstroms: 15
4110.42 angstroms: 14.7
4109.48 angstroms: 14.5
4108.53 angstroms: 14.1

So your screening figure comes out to 0.50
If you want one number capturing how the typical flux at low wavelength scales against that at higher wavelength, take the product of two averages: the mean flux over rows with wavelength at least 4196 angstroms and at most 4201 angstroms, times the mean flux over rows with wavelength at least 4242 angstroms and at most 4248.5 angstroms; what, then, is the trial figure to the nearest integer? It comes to 258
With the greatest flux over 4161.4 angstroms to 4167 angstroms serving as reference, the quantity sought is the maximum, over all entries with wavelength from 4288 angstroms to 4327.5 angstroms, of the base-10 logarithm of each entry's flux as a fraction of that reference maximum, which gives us -0.026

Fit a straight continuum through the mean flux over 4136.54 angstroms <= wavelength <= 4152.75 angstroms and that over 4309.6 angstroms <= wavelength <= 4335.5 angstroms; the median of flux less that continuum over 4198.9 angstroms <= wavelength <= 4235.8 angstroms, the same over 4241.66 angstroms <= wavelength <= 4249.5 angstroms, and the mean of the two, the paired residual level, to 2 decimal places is 0.41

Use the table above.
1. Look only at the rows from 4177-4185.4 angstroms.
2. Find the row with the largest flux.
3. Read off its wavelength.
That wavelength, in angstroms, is 4184.91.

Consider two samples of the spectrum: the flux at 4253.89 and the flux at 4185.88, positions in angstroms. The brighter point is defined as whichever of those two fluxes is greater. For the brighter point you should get 16.80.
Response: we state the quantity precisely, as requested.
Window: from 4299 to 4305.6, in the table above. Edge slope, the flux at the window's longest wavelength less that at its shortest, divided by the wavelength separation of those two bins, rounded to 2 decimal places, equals -0.03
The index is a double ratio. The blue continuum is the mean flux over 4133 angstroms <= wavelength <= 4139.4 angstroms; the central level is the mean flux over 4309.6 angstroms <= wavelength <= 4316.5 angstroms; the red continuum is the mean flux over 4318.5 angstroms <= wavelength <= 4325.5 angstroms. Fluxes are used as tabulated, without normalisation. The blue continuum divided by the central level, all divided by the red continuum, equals 0.075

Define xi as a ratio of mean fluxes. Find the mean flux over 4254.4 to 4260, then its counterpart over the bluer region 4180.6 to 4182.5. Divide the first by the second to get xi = 1.02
